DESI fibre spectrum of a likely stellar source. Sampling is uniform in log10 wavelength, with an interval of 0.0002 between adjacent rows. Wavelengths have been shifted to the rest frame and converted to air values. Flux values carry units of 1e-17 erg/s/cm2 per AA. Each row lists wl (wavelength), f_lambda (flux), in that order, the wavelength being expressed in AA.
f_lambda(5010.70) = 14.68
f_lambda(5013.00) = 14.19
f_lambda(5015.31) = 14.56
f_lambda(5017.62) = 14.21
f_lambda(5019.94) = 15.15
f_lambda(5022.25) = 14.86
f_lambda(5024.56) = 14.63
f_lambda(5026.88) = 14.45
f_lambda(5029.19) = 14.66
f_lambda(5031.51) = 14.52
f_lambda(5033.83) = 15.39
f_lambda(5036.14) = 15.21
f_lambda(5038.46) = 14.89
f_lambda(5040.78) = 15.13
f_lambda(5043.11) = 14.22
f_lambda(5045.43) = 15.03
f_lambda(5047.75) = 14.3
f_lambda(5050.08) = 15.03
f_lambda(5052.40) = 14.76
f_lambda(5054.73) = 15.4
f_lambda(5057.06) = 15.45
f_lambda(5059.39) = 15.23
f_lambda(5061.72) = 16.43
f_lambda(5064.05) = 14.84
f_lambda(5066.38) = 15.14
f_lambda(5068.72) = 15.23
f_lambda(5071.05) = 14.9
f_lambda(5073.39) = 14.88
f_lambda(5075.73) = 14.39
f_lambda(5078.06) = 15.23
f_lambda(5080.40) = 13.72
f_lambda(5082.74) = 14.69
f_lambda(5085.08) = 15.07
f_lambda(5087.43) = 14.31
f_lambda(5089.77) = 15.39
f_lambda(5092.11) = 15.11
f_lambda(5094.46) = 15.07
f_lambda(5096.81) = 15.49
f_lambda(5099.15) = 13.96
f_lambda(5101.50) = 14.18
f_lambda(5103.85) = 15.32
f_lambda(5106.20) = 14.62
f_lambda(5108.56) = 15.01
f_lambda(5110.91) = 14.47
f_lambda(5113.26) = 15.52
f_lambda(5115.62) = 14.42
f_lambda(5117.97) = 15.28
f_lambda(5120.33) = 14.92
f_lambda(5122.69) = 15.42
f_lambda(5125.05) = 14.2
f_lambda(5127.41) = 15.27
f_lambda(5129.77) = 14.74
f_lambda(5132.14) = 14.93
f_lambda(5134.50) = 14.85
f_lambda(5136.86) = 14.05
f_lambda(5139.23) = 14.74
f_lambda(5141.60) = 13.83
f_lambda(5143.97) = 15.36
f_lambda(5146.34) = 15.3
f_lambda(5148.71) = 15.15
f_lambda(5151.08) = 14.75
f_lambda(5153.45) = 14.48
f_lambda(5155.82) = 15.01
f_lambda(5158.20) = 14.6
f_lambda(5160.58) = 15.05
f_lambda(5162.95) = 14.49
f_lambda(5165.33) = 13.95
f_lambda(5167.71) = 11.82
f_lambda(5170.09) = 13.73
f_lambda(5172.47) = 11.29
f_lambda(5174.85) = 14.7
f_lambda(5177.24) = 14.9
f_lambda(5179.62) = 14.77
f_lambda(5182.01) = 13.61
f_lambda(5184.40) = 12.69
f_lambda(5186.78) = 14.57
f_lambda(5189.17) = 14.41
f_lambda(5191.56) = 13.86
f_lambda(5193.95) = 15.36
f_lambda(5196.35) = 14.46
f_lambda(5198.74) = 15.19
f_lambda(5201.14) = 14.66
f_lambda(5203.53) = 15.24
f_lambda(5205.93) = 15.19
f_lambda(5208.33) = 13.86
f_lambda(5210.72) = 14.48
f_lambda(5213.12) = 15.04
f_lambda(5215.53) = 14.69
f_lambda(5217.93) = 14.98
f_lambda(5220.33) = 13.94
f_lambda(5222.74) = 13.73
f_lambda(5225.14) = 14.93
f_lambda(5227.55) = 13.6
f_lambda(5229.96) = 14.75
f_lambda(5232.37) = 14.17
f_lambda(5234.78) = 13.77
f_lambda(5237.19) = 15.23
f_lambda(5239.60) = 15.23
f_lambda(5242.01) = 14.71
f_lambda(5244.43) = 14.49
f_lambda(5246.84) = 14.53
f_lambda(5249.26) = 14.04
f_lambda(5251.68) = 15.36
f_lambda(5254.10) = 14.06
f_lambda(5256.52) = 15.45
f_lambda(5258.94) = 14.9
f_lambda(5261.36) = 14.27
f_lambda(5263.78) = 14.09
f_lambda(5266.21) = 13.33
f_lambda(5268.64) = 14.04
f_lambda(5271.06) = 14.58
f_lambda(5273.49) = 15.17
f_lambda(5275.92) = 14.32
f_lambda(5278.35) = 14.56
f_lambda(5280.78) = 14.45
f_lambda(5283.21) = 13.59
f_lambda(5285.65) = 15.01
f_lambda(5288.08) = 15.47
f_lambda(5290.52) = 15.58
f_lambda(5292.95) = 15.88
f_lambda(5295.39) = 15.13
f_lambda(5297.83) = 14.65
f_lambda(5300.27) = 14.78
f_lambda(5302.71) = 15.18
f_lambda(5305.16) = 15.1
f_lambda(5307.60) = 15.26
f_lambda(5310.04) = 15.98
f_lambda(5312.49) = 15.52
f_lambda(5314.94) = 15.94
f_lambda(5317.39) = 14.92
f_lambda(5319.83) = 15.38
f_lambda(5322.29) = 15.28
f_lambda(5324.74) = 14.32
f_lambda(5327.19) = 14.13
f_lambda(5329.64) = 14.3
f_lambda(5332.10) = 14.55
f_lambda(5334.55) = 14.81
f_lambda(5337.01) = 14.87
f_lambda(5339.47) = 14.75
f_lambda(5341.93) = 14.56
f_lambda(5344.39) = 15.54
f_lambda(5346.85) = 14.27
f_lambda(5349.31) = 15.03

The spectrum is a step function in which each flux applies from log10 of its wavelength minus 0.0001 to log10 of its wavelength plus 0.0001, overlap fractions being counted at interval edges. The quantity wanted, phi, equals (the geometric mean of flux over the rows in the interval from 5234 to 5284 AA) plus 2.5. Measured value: 17.0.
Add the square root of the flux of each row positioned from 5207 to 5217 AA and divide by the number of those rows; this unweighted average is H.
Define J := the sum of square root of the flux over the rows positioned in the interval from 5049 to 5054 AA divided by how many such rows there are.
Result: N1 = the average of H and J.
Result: 3.83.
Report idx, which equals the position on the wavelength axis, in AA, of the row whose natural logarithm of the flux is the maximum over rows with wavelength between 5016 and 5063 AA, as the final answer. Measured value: 5061.72 AA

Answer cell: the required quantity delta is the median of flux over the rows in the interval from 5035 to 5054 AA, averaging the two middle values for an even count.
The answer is 14.96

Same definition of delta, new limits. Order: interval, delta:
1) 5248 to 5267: 14.18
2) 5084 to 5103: 15.07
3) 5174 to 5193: 14.49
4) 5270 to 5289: 14.57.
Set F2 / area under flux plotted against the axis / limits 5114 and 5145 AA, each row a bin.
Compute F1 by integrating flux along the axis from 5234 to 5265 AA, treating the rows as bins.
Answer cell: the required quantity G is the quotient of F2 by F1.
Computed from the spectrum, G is 1.01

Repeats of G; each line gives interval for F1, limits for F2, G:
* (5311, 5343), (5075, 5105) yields 0.93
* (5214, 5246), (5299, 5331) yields 1.04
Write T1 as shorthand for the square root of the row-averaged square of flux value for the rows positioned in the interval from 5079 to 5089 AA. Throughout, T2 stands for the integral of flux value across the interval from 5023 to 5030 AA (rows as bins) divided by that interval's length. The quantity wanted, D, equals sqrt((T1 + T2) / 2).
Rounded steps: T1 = 14.5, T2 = 14.60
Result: 3.81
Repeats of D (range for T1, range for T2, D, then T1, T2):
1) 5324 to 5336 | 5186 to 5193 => 3.79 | 14.4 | 14.30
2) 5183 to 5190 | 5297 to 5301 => 3.78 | 13.9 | 14.71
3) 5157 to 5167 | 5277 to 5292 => 3.83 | 14.5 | 14.80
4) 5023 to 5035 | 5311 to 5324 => 3.88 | 14.7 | 15.37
